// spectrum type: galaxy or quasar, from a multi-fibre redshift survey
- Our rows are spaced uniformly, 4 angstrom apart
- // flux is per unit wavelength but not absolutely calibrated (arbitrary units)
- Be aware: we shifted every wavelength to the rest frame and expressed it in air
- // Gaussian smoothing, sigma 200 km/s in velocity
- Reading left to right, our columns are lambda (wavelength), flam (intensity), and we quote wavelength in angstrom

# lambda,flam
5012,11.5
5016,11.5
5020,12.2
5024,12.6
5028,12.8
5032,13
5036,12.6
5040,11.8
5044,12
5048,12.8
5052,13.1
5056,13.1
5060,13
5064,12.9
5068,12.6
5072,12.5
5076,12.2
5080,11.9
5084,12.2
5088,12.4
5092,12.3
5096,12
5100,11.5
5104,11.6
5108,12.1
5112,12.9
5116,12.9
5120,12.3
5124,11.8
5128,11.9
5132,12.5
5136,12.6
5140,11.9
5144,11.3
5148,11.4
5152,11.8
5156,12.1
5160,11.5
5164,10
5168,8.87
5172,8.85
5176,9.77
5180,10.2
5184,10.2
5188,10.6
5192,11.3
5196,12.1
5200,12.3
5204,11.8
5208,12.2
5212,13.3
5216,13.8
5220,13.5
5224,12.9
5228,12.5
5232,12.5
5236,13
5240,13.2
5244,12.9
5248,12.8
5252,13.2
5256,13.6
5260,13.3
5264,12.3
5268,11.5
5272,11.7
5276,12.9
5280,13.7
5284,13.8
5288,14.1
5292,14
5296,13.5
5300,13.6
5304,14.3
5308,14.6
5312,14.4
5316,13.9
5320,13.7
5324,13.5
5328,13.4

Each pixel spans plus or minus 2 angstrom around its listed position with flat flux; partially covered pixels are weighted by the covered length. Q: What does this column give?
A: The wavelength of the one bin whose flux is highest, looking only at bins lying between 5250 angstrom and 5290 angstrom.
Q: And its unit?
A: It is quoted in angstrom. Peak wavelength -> 5288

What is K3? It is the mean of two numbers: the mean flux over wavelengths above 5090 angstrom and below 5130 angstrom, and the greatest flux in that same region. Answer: 12.5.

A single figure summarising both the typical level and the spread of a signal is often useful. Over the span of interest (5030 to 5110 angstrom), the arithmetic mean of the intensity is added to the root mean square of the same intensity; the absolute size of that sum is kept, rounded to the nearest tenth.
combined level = 24.8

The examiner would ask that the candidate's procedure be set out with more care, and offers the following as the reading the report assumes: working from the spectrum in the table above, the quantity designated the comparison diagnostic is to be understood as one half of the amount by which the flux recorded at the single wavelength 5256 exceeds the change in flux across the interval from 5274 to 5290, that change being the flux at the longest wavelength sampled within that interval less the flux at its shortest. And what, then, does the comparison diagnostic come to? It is 6.20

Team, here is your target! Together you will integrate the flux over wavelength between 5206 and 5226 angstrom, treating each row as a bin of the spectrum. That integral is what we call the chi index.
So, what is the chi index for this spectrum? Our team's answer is 263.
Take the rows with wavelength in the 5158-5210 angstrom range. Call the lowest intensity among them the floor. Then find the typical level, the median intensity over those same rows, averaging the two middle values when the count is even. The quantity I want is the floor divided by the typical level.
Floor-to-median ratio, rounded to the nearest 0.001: 0.835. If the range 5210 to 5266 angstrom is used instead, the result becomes 0.939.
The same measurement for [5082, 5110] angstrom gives 0.950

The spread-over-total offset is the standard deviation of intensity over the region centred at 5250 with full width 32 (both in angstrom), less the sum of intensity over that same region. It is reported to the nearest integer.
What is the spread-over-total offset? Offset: -104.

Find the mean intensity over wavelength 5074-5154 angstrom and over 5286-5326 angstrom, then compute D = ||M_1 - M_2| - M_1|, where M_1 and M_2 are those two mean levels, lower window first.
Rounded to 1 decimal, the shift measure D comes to 10.2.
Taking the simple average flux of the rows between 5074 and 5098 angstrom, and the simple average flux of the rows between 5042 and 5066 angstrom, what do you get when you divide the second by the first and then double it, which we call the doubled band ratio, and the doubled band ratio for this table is 2.1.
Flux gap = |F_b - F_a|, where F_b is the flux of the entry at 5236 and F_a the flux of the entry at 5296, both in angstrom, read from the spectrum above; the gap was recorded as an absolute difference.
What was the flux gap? 0.50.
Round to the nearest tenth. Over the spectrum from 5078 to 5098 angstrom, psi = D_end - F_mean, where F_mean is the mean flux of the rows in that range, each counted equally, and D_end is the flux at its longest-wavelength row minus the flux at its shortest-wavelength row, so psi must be -12.1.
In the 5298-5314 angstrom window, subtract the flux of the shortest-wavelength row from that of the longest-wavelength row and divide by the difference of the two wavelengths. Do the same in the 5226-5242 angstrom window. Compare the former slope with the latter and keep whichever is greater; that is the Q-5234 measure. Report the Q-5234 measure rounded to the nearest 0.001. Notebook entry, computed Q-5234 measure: 0.067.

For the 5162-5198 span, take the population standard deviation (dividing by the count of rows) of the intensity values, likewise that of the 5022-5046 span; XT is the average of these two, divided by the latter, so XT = 1.66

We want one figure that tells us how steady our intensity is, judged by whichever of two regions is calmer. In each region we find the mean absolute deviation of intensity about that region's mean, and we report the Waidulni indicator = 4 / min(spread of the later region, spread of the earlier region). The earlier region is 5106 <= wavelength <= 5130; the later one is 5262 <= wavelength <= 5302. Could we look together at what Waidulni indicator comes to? 10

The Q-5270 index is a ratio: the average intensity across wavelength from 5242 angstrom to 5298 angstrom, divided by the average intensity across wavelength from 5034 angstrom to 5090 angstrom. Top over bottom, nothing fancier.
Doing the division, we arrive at 1.05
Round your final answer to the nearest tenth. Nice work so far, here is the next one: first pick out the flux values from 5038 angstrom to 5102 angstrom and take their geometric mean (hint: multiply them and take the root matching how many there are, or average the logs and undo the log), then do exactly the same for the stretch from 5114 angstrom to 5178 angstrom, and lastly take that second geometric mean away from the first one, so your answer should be 1.1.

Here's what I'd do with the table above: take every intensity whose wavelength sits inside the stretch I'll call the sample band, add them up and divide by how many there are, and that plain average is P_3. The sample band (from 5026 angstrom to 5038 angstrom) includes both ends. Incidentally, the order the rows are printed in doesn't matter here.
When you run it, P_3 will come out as 12.8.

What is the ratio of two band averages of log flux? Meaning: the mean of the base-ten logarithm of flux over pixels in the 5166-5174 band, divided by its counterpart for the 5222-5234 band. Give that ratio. 0.86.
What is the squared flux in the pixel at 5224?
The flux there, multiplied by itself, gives 166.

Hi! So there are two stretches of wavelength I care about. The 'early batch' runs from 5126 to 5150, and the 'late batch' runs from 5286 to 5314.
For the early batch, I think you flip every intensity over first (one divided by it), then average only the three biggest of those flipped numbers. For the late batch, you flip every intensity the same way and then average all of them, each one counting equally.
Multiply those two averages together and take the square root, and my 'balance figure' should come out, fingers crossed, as 0.079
